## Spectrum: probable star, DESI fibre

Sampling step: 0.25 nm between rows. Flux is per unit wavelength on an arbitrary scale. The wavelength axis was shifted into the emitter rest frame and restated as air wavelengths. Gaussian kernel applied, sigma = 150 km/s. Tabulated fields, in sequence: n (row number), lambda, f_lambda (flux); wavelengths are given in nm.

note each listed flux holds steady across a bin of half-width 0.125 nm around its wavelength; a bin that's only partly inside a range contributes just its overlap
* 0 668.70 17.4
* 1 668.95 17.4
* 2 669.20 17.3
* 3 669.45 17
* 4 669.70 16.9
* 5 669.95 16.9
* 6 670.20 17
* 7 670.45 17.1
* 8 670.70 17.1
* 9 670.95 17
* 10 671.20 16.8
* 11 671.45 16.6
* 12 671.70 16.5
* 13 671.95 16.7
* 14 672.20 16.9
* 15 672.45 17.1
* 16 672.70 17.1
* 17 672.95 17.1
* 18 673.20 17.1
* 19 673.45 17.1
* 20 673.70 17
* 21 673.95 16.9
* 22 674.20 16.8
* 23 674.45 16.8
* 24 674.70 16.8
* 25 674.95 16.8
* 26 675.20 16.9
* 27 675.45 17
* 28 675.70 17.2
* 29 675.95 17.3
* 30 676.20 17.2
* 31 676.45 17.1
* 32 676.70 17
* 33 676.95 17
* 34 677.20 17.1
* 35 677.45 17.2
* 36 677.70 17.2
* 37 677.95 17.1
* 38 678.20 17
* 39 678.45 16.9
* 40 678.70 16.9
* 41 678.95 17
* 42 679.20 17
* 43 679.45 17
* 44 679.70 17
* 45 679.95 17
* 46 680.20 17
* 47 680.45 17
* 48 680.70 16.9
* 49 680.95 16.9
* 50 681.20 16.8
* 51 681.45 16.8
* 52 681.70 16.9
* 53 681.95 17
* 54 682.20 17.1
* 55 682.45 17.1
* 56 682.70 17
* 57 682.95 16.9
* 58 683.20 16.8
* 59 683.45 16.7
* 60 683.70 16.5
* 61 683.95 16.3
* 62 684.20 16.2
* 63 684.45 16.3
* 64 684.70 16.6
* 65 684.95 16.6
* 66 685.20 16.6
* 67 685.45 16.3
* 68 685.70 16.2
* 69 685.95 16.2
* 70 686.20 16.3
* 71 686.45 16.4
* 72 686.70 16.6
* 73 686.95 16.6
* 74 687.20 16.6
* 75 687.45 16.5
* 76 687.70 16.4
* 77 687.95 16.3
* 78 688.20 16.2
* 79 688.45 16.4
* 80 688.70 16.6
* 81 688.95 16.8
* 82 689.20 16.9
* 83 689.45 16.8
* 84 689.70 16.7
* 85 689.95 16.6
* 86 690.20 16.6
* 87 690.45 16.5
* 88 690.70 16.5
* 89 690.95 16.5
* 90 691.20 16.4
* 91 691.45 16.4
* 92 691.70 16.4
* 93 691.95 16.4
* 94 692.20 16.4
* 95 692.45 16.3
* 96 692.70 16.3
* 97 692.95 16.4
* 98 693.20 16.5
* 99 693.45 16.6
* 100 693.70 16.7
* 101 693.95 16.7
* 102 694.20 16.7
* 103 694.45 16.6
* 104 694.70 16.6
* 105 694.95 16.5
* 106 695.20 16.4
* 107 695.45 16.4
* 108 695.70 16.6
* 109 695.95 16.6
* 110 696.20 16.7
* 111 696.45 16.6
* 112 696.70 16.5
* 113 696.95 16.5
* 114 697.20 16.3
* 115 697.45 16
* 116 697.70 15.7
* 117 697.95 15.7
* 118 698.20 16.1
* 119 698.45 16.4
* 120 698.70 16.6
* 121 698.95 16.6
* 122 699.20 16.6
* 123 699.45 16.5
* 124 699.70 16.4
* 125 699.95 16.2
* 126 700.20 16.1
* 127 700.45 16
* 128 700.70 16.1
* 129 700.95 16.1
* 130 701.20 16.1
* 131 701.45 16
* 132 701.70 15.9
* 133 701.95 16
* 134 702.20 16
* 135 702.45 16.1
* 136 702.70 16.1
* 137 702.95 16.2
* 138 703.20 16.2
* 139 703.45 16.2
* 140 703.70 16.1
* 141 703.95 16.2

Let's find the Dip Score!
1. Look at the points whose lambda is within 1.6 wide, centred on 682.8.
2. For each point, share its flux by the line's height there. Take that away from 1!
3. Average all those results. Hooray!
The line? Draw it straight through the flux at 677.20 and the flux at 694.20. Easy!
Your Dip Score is 0.002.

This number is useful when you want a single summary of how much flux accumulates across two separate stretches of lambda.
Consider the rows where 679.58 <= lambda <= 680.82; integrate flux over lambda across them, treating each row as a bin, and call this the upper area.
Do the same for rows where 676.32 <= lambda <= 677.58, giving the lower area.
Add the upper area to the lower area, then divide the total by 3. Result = 14.2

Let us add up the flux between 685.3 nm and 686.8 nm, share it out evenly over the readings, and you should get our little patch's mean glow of 16.3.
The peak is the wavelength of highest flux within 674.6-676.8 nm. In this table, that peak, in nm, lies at 675.95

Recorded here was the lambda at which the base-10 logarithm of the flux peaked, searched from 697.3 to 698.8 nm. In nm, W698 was 698.70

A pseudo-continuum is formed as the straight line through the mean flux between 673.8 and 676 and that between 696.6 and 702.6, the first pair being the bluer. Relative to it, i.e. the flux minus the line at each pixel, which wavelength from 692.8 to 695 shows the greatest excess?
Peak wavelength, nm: 694.20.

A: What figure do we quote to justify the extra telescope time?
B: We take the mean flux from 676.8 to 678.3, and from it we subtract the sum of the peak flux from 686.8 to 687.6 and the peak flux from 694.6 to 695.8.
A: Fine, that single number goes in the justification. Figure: -16.1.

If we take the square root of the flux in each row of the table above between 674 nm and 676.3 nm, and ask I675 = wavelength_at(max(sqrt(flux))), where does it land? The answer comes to 675.95 nm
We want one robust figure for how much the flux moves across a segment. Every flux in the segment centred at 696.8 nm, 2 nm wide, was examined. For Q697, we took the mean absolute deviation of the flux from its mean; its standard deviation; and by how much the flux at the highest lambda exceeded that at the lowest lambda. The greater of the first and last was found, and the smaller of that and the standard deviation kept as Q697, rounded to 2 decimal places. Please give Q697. 0.27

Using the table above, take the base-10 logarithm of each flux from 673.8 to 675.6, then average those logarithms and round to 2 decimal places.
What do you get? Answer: 1.23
